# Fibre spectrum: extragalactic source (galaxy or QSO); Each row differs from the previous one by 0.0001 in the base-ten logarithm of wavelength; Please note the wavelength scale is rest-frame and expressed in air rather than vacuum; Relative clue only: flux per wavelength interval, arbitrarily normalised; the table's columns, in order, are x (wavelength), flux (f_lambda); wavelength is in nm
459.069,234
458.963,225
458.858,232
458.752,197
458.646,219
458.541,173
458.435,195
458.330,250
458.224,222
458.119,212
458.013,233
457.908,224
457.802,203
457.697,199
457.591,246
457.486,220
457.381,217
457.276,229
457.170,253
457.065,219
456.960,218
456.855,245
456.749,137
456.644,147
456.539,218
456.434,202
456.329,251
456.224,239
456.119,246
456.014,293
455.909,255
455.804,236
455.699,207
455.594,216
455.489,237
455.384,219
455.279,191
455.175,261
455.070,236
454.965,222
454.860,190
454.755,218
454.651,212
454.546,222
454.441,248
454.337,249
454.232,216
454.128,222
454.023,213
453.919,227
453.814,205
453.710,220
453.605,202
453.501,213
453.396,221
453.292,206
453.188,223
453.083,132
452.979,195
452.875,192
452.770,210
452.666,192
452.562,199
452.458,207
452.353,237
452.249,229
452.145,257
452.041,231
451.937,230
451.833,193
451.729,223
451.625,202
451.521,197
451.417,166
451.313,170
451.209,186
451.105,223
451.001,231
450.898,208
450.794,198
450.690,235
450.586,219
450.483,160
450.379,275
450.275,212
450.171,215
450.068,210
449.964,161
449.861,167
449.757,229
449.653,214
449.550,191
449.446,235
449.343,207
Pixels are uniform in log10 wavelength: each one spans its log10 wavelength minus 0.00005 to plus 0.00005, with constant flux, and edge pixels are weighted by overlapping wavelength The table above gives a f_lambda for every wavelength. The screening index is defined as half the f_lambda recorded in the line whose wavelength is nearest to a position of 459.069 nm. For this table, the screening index 117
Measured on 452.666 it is 96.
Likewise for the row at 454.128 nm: 111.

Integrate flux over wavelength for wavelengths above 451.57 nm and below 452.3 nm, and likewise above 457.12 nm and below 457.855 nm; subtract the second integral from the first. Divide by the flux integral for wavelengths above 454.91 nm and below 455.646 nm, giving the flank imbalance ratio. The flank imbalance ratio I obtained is -0.01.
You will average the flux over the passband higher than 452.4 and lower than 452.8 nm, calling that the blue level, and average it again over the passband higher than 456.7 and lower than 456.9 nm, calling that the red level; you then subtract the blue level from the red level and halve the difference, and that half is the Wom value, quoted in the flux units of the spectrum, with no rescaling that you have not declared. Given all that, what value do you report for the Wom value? -6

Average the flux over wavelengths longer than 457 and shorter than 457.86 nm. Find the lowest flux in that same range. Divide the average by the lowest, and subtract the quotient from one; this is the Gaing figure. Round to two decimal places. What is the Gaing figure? -0.12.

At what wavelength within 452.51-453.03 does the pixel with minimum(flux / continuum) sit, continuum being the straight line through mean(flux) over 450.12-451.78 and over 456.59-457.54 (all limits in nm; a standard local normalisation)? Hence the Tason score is 452.875 nm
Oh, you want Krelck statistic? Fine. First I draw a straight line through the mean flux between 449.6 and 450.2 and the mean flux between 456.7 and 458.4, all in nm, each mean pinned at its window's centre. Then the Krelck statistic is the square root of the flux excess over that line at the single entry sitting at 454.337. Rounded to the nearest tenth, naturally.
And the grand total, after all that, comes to 6.1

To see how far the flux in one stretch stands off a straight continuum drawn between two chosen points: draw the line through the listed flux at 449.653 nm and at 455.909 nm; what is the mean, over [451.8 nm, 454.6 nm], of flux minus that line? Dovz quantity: -23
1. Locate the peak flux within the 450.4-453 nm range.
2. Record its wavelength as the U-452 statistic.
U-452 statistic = 452.145 nm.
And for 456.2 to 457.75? 457.170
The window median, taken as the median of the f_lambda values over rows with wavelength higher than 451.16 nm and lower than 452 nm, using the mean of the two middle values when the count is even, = 195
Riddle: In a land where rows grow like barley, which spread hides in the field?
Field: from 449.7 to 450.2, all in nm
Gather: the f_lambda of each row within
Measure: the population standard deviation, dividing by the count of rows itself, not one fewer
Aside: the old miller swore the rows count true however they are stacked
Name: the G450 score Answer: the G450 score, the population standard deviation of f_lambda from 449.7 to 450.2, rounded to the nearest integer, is 27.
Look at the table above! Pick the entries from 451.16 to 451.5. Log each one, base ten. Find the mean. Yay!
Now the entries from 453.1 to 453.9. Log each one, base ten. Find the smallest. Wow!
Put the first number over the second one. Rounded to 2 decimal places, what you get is 0.97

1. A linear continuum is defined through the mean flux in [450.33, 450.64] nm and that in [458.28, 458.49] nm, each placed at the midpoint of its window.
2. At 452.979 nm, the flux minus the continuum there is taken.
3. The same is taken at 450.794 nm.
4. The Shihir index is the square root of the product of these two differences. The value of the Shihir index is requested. 22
